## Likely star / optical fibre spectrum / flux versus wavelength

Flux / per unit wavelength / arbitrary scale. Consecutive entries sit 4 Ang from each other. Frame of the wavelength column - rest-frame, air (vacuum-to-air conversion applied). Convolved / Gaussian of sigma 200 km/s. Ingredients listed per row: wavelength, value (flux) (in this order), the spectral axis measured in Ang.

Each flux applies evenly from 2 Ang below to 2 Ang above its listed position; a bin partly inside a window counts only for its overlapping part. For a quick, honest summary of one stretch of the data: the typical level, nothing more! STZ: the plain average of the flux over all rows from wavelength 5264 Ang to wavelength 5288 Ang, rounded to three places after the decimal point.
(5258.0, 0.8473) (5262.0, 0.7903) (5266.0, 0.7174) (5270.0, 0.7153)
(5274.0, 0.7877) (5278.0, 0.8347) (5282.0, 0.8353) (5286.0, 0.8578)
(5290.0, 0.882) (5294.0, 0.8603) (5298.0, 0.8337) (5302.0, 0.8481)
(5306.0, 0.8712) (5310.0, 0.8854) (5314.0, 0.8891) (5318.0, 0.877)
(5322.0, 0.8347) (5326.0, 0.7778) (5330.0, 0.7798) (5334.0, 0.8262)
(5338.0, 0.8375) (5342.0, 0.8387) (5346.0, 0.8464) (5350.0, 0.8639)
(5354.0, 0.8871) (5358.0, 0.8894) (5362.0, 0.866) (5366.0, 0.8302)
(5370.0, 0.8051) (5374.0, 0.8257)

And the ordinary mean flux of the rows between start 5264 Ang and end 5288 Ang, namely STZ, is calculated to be 0.791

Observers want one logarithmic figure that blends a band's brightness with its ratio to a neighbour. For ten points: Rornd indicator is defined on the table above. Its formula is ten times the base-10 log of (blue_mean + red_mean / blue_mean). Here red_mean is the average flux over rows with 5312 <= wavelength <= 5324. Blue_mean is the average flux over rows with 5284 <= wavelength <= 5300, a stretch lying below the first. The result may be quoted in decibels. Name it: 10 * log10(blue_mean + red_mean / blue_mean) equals 2.71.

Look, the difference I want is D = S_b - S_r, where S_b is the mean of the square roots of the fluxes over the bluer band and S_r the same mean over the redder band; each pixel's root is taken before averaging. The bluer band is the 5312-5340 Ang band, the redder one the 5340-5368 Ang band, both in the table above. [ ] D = -0.016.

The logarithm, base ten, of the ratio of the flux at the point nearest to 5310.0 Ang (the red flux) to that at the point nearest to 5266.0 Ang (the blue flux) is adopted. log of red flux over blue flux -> 0.09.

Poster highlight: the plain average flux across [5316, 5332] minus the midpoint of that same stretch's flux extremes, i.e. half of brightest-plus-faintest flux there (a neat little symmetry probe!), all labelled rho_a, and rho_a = -0.010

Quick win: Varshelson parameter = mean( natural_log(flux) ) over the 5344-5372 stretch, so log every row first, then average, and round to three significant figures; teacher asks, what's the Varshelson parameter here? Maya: -0.157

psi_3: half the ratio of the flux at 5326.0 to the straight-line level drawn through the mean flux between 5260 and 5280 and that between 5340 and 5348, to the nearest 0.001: 0.472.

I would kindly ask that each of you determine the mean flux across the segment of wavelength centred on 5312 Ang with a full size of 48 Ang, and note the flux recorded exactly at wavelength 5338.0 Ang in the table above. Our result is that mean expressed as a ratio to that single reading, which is 1.01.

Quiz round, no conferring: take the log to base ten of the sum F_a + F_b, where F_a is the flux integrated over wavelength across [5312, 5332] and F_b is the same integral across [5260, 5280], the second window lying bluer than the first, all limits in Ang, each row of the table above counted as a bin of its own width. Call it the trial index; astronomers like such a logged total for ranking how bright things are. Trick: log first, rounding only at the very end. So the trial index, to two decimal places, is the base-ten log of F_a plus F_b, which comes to 1.51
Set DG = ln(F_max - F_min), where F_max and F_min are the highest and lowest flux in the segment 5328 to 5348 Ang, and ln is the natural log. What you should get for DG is -2.71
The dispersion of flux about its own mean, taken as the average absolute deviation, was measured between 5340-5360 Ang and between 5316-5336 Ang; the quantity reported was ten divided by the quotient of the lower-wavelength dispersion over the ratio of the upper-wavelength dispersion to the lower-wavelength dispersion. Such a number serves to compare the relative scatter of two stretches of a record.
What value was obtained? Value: 178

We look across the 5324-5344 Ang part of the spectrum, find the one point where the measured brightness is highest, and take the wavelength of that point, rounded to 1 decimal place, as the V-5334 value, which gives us 5342.0 Ang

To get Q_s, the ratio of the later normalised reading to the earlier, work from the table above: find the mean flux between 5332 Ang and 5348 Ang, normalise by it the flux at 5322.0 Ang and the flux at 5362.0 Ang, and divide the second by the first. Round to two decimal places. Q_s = 1.04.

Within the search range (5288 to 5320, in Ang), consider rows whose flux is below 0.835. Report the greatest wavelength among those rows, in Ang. 5298.0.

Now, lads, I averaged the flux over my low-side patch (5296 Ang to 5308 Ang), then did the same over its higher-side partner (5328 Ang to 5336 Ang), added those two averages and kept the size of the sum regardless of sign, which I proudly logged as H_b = 1.654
